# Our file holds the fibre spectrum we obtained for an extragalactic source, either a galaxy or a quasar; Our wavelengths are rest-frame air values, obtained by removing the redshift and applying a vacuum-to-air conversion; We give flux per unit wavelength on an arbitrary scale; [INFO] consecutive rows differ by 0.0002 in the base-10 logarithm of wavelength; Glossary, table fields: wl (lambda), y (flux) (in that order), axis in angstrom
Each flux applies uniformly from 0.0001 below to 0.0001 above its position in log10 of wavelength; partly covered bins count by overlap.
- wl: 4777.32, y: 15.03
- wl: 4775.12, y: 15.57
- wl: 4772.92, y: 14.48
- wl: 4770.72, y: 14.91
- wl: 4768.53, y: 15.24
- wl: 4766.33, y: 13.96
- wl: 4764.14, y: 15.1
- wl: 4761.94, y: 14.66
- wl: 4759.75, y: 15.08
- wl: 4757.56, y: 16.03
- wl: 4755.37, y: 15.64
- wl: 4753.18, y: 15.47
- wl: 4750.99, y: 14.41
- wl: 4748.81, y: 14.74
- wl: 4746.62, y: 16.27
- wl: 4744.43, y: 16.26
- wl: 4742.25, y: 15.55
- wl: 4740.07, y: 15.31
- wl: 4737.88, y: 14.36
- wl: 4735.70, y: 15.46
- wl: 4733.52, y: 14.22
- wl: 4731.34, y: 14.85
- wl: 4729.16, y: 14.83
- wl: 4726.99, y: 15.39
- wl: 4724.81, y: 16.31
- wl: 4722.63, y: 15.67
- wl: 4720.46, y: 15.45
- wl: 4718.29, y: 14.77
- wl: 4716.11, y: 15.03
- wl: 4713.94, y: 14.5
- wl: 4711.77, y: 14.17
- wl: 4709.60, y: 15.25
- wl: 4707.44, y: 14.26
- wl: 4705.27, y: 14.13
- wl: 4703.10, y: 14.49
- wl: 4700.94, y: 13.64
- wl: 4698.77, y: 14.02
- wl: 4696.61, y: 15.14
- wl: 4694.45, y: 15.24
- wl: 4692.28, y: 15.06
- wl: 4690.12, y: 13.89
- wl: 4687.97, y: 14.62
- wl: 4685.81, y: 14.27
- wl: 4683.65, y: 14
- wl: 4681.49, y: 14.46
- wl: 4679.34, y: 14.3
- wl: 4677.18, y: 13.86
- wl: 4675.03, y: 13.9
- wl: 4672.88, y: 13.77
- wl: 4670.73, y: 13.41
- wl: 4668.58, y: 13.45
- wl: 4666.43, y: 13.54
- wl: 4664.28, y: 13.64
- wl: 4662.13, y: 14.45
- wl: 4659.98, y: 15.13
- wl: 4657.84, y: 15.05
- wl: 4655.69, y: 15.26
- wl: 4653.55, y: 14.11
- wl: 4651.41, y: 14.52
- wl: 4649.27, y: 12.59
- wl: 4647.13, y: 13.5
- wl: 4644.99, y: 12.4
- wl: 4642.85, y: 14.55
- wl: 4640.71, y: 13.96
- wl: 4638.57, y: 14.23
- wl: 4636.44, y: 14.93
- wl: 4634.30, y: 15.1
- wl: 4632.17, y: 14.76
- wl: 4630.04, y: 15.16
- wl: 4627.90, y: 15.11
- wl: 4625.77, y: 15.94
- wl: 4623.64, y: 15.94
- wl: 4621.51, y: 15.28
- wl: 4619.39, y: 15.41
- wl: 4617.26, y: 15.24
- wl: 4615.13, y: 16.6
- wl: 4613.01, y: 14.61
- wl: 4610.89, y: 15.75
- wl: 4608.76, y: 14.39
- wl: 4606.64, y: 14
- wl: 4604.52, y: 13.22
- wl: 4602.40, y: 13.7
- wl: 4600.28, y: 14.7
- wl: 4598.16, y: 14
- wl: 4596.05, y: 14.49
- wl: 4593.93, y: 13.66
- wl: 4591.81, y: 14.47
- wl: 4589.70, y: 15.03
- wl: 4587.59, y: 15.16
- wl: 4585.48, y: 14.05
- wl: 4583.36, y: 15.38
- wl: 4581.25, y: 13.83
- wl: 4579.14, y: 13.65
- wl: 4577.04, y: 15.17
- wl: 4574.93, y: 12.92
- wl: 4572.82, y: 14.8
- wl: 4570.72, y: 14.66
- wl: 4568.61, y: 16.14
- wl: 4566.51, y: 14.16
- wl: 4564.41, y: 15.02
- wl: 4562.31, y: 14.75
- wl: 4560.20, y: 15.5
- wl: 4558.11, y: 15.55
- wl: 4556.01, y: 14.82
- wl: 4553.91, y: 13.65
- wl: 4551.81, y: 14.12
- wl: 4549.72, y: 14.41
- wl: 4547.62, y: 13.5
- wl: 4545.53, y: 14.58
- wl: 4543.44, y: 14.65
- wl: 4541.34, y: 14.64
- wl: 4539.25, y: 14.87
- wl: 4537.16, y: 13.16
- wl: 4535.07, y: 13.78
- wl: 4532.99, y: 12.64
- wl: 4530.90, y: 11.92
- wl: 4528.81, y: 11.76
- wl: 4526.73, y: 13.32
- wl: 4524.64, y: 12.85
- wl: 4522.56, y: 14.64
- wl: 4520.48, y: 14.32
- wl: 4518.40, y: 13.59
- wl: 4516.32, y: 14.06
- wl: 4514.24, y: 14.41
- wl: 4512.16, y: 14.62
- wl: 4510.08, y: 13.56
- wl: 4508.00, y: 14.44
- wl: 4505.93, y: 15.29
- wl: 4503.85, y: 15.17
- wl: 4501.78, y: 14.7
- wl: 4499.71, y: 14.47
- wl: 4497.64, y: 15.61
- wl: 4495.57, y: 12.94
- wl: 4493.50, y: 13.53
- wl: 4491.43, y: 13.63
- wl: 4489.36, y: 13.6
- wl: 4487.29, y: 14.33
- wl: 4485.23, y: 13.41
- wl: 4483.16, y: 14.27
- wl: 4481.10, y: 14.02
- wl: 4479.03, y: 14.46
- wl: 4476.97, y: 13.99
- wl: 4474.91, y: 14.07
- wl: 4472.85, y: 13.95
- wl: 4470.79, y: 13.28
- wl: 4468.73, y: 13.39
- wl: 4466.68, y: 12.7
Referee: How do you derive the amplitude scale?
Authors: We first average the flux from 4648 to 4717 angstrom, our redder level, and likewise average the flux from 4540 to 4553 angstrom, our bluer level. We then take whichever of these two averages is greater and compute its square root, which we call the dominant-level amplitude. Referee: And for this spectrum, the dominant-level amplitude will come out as 3.78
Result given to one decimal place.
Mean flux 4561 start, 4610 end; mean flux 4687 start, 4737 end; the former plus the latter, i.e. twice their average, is 29.2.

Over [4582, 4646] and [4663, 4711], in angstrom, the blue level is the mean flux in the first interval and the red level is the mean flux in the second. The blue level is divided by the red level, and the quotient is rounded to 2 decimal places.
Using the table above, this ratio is 1.04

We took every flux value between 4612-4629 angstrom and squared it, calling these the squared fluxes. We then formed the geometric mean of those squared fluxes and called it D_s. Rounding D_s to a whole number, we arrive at 240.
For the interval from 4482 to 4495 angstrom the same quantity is 190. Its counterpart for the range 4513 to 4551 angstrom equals 188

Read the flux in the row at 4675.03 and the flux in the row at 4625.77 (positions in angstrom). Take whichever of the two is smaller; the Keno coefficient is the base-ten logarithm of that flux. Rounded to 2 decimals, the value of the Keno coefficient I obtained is 1.14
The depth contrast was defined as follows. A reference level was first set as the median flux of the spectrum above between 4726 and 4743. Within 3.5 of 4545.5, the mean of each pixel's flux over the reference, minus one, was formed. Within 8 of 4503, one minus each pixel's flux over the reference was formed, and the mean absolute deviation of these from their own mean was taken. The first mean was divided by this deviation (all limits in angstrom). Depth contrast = -1.2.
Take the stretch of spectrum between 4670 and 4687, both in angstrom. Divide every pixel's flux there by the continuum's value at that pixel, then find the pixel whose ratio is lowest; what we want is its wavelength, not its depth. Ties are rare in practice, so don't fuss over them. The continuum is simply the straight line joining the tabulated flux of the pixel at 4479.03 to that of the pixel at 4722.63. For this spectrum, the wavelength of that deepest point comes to 4670.73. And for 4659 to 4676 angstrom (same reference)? 4670.73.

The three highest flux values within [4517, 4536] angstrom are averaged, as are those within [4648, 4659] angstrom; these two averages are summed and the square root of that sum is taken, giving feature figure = 5.40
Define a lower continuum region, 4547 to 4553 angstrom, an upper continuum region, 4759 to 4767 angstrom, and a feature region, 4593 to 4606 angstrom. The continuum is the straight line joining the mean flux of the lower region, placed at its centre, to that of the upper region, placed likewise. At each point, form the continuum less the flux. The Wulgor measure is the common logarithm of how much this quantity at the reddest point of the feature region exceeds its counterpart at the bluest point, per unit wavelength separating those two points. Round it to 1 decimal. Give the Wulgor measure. -1.3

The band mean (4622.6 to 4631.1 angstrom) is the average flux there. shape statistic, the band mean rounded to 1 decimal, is 15.5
